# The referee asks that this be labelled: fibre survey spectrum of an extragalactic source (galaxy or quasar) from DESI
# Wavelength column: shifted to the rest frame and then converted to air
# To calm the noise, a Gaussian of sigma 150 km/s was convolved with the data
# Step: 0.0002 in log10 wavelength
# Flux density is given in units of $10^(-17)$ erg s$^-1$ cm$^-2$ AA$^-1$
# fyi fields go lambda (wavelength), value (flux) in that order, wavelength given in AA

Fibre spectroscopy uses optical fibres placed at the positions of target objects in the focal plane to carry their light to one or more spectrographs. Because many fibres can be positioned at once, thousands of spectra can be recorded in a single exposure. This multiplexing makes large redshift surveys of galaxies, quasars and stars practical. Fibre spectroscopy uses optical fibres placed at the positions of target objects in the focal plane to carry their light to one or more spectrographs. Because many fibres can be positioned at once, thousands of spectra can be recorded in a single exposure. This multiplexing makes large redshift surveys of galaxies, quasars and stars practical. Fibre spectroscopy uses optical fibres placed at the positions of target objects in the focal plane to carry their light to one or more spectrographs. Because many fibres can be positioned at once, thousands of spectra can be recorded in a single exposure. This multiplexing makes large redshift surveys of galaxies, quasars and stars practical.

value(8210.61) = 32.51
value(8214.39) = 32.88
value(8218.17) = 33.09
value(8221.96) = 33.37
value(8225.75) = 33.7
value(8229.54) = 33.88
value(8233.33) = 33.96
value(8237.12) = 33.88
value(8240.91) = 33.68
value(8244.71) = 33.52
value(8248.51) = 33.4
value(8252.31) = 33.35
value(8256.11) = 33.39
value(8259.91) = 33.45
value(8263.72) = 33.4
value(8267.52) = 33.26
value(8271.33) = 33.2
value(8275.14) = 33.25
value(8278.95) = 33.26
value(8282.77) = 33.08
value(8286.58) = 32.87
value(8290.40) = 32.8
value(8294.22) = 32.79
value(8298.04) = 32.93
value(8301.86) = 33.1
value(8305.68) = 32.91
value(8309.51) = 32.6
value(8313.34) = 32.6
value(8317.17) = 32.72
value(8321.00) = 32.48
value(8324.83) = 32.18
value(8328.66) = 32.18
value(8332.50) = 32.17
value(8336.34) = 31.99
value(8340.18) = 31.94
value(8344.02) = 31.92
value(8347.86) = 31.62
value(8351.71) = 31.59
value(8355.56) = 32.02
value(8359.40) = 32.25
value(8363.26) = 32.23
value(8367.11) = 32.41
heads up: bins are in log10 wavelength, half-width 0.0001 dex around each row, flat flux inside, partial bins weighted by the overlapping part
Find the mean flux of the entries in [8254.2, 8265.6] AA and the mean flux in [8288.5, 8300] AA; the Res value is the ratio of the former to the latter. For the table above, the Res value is 1.02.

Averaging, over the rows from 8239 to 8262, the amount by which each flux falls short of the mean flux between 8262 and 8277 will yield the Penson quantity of -0.2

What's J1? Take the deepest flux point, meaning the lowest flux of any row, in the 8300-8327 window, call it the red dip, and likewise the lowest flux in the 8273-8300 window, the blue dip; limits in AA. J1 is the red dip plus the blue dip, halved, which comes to 32.5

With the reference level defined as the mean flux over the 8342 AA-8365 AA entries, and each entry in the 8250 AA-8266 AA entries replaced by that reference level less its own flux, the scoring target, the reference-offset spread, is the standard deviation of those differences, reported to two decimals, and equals 0.04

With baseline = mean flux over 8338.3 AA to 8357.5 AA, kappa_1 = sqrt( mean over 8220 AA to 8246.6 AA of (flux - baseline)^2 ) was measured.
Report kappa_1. 1.9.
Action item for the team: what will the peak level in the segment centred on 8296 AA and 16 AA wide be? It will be 33.1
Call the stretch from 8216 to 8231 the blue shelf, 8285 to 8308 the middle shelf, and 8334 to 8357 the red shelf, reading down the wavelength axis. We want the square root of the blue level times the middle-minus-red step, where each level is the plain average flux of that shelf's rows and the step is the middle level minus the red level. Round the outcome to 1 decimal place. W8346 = 5.9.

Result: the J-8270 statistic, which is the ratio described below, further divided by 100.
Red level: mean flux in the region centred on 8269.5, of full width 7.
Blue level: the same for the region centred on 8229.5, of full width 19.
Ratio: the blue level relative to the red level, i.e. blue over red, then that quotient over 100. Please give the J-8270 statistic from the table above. 0.0102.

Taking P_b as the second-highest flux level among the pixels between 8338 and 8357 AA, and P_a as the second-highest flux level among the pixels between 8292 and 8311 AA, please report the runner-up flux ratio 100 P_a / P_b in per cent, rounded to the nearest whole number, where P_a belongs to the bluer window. 103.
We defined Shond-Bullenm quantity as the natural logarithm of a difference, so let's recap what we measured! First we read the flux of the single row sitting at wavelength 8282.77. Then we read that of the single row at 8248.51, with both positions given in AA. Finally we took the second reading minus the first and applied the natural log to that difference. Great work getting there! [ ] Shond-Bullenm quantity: -1.1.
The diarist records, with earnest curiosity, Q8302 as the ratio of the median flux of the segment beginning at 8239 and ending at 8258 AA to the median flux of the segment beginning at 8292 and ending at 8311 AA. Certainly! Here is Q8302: 1.01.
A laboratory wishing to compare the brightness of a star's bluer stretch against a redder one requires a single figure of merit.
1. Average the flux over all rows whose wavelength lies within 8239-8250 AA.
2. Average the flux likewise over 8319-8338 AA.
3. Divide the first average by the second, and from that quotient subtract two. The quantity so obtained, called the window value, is -0.959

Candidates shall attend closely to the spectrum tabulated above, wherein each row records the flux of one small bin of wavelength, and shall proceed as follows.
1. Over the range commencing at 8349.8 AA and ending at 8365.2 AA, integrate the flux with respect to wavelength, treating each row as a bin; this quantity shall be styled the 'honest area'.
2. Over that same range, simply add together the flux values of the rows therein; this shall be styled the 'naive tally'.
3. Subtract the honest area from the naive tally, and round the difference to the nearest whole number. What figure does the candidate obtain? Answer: -365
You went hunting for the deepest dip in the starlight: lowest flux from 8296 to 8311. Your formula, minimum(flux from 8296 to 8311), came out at 32.6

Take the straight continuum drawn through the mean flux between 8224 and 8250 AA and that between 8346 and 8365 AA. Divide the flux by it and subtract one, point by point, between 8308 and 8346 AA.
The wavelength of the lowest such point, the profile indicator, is 8336.34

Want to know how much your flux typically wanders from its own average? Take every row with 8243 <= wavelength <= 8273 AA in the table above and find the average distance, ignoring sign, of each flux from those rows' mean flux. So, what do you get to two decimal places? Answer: 0.08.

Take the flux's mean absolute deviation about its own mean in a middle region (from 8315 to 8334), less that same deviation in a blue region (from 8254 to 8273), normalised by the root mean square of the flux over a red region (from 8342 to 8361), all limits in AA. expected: 0.0036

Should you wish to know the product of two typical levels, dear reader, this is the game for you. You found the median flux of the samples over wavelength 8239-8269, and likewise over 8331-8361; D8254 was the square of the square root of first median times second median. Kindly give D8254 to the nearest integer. 1068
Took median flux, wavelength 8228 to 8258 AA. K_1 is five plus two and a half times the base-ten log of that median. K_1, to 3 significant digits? 8.82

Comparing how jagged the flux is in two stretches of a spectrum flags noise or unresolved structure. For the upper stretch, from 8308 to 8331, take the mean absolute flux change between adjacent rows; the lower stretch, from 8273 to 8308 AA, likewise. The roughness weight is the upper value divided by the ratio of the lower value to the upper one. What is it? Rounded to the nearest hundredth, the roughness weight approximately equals 0.14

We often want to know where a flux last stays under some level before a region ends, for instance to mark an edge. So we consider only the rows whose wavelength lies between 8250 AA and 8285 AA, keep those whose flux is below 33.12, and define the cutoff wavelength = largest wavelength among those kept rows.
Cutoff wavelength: 8282.77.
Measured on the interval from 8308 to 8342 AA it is 8340.18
